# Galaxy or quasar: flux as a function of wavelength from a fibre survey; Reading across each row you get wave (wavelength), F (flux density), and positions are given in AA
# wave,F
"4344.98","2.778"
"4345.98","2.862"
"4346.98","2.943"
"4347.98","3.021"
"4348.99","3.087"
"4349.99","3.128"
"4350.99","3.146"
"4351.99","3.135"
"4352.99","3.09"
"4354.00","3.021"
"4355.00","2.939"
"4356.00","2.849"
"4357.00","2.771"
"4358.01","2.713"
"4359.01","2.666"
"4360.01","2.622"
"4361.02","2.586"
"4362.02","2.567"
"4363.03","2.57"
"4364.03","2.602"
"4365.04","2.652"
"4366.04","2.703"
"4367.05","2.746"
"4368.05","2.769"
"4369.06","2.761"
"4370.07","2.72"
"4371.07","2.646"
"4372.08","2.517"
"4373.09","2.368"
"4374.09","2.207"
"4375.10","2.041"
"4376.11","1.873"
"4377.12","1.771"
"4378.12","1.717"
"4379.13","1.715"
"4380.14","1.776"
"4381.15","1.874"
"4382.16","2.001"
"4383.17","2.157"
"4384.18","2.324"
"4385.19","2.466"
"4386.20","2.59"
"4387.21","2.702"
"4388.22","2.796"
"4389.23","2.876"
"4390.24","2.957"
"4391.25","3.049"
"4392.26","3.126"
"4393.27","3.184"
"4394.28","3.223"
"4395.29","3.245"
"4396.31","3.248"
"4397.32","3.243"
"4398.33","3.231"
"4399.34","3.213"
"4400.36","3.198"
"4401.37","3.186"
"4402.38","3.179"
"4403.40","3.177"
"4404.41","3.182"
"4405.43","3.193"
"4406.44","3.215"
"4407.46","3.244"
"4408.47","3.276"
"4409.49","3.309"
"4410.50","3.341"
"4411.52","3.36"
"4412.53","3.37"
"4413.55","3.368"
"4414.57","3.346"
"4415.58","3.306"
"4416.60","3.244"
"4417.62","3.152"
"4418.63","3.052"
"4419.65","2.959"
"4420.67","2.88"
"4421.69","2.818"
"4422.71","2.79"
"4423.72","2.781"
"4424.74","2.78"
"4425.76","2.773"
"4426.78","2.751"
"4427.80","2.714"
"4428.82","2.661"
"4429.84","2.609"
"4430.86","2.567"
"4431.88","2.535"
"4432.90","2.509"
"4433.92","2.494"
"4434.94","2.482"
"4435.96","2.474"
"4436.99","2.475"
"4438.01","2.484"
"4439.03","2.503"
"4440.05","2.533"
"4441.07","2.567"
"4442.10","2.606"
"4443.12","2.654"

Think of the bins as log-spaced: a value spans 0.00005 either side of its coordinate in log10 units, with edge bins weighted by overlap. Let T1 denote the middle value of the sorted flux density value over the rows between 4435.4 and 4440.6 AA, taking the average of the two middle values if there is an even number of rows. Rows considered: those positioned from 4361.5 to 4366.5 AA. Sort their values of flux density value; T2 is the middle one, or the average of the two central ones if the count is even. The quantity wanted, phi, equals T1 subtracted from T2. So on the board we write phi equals 0.1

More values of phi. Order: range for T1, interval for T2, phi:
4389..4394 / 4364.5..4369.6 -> -0.3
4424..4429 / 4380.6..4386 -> -0.6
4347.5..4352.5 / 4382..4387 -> -0.8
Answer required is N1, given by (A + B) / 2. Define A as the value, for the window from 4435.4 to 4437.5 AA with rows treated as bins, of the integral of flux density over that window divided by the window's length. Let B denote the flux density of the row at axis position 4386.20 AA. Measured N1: 2.53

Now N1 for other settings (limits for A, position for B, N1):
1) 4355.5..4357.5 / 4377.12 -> 2.29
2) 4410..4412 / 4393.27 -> 3.26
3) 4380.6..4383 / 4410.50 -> 2.65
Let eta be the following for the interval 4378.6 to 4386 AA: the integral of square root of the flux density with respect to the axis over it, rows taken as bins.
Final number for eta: 10.6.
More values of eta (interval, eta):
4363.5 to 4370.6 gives 11.7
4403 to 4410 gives 12.6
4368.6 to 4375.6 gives 11.0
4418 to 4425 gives 11.9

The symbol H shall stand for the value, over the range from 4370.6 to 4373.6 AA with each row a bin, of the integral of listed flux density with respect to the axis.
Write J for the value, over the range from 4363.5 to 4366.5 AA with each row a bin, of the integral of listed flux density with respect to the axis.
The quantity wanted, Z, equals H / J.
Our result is 0.94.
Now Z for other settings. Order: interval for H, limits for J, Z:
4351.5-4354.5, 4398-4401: 0.96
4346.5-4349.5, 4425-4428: 1.10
